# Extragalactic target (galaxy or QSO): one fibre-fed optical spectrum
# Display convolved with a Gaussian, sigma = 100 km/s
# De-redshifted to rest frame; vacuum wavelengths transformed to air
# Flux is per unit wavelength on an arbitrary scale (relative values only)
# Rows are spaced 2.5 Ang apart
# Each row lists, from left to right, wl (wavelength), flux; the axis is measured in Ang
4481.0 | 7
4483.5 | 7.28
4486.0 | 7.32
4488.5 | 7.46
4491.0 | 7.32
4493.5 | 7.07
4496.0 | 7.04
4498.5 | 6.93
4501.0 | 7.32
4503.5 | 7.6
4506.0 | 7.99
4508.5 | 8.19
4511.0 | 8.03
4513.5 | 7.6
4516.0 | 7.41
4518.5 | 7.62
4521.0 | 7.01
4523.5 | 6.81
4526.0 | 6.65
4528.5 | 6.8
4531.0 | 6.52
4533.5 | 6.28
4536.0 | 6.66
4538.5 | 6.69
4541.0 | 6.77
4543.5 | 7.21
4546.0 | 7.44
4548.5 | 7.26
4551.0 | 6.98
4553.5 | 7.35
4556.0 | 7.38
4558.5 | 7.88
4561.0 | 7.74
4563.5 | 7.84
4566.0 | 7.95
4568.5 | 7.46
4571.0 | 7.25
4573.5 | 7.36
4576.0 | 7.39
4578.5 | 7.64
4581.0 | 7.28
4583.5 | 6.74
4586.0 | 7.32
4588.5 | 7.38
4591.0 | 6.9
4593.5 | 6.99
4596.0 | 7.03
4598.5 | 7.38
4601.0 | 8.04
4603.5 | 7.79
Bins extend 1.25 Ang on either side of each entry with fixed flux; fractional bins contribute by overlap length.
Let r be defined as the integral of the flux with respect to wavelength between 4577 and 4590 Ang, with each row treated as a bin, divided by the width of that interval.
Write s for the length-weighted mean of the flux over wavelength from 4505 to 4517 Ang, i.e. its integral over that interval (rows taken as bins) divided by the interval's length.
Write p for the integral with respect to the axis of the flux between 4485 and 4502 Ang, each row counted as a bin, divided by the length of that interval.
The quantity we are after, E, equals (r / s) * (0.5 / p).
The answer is 0.064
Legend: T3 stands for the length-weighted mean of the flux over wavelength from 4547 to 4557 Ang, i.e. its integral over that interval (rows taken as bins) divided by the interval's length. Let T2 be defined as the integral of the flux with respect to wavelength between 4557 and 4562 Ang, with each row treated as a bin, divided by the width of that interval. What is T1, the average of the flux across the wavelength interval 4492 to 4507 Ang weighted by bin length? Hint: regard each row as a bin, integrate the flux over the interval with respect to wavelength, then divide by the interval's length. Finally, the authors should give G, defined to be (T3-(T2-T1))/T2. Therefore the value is 0.87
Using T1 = 7.3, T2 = 7.79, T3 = 7.24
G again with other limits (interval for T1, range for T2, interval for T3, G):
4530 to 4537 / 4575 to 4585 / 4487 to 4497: 0.89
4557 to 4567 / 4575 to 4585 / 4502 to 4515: 1.16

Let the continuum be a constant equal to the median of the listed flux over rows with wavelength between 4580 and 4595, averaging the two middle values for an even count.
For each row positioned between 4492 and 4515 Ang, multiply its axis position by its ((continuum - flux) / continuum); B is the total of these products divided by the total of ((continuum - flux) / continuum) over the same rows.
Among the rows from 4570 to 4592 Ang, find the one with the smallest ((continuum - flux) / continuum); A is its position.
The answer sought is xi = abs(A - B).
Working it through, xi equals 69.2 Ang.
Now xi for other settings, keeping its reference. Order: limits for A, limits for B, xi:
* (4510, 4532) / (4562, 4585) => 57.0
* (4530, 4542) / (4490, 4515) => 32.6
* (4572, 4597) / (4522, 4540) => 46.9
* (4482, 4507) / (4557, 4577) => 58.7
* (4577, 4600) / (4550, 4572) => 15.8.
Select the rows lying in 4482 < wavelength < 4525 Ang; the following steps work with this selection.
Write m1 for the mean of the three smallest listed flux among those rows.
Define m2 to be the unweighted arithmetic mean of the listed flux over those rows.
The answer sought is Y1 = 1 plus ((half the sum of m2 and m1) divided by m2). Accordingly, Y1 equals 1.97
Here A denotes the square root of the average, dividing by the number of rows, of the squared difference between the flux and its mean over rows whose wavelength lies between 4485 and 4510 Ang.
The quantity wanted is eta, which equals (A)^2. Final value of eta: 0.15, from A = 0.39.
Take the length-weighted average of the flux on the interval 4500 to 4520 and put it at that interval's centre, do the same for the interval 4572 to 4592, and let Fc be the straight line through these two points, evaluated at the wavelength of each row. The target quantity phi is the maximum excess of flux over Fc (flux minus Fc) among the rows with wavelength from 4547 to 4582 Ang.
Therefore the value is 0.59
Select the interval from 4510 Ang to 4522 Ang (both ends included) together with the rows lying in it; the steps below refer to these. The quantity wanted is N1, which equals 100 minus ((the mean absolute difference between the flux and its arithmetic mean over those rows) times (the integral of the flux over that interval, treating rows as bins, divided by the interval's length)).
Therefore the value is 98.0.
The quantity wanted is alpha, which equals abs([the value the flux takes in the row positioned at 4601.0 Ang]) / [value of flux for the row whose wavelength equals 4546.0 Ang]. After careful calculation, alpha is 1.08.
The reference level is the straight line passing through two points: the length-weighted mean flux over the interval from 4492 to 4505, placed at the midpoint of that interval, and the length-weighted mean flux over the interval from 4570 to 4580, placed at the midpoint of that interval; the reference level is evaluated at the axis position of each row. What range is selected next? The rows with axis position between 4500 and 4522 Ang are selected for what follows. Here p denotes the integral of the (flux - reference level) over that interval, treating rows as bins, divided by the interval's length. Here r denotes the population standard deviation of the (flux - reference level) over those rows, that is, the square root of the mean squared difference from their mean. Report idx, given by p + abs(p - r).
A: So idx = 0.46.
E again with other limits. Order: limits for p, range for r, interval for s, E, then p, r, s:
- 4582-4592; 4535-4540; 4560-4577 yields 0.062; 7.1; 6.7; 7.57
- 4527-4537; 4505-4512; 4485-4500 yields 0.086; 6.6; 8.1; 7.19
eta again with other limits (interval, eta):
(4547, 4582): 0.07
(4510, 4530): 0.21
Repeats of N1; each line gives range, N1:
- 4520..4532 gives 99.1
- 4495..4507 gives 97.5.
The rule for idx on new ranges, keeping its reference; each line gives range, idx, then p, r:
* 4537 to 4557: 0.26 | -0.2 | 0.26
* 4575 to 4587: 0.30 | -0.2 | 0.30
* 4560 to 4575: 0.27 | 0.2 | 0.27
